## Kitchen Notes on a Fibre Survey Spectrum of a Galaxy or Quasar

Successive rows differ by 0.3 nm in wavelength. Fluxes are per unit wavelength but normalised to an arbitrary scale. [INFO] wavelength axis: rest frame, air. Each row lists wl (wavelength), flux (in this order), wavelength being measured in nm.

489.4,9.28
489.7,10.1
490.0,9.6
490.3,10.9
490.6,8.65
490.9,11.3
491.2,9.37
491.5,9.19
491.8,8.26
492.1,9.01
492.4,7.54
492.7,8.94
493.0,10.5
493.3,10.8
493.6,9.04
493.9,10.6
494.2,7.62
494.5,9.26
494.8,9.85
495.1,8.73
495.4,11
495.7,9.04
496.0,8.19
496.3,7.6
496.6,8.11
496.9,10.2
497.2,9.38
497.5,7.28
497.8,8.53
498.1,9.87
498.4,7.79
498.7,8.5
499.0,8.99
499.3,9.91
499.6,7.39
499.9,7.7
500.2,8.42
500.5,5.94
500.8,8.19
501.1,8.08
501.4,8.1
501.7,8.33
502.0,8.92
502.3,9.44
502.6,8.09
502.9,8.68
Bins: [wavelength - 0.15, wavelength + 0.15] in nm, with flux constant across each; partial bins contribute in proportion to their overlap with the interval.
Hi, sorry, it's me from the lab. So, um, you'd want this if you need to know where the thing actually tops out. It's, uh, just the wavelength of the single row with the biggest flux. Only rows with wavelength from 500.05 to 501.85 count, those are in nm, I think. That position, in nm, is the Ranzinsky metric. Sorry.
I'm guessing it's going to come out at 500.2 nm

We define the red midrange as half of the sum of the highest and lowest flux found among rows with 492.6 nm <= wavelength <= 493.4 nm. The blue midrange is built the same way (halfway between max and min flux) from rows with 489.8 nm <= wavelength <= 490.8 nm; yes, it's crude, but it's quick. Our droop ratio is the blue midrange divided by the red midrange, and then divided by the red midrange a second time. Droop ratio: 0.100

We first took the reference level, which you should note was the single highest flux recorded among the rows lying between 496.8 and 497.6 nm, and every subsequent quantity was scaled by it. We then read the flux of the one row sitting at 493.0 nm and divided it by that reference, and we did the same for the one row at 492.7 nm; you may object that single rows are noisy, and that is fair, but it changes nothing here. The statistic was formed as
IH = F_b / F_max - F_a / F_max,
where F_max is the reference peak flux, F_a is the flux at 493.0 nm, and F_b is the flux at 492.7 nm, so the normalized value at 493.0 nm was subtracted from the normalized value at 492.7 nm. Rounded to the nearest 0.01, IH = -0.15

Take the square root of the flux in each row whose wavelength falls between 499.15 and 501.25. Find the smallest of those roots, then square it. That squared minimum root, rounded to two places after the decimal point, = 5.94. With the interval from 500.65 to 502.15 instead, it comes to 8.08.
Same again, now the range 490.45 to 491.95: 8.26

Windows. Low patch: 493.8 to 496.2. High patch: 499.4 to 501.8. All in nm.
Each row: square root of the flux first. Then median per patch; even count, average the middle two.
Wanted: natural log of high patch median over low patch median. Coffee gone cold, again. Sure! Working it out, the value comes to -0.062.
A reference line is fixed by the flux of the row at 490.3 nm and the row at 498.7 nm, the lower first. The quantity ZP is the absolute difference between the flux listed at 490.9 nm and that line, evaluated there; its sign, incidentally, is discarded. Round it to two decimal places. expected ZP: 0.57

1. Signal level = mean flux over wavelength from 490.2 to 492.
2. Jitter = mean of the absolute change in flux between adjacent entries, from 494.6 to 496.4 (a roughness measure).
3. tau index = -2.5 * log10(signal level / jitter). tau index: -2.12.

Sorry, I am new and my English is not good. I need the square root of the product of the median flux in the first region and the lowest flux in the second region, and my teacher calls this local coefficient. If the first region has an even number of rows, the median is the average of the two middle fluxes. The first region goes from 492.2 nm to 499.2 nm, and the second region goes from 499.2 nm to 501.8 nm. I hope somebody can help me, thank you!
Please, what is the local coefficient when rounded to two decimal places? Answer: 7.31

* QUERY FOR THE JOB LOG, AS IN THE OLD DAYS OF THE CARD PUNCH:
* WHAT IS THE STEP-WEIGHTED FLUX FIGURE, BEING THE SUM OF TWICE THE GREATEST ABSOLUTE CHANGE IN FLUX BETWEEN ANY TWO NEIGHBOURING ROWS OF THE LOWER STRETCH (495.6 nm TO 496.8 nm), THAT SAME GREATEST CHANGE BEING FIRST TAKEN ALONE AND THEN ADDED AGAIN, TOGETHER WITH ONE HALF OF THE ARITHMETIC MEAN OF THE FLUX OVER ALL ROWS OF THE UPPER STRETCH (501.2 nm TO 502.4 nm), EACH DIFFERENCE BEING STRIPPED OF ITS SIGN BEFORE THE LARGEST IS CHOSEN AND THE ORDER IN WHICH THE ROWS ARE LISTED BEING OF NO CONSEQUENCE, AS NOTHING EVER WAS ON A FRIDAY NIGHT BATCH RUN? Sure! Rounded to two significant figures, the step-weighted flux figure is 6.0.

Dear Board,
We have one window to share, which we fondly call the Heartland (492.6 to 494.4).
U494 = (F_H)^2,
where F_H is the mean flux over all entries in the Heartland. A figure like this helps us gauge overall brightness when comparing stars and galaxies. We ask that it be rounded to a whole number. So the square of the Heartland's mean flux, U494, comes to 92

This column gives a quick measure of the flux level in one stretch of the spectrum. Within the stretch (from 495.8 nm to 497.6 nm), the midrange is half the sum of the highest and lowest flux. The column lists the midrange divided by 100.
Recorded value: 0.087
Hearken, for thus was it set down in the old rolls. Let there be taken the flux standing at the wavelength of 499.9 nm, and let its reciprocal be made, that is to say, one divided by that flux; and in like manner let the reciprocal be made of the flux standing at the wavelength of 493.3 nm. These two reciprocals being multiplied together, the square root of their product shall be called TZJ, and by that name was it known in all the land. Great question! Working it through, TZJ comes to 0.110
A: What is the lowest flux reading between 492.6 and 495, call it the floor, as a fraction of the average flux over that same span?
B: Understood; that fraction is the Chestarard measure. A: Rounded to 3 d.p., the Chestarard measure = 0.796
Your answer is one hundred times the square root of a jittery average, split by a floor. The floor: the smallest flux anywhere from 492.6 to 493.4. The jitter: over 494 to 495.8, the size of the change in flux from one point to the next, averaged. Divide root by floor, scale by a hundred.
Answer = 13.8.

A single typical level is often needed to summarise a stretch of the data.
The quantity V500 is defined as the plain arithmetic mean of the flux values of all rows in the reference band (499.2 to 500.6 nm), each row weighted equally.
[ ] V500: 7.87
